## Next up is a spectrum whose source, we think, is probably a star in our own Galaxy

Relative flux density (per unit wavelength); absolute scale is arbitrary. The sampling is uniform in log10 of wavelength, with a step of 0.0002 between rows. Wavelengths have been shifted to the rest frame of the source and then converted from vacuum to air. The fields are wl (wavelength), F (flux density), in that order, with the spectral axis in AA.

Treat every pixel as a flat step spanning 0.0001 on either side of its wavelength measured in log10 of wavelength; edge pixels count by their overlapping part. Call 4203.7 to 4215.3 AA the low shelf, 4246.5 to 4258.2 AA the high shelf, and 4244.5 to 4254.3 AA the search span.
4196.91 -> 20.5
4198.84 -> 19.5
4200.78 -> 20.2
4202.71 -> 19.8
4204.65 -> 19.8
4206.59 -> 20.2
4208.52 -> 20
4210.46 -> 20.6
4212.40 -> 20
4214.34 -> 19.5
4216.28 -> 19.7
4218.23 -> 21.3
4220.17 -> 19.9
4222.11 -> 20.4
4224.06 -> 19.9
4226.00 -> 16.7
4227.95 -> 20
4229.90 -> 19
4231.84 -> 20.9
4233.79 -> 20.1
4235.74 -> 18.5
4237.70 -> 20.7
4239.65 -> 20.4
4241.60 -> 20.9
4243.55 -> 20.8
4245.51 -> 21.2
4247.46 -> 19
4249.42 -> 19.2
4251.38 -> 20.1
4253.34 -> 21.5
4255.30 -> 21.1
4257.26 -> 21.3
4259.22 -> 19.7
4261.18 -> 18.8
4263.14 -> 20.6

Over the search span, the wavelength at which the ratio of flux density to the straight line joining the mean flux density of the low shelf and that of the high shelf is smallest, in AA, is 4247.46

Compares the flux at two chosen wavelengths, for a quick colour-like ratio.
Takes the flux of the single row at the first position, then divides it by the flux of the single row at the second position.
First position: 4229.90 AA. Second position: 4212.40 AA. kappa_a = 0.95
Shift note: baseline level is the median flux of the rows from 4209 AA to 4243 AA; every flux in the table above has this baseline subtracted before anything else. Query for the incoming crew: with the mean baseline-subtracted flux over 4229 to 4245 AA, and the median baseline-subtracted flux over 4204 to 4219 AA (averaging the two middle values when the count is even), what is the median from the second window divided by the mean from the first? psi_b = 0.0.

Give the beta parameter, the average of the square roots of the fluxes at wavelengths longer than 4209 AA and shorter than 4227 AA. 4.445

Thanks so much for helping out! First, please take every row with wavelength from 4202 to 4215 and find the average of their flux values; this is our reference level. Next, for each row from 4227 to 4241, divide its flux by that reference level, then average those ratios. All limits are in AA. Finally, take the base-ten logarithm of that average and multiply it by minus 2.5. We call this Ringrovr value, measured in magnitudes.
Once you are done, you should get 0.002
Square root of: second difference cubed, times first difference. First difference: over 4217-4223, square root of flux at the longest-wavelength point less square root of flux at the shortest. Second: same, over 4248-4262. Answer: 0.00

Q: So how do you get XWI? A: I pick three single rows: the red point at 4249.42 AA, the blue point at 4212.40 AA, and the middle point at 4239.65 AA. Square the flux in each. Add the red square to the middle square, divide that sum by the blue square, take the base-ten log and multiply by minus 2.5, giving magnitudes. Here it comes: -0.73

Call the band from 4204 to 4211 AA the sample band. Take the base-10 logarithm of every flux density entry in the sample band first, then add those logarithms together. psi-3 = 5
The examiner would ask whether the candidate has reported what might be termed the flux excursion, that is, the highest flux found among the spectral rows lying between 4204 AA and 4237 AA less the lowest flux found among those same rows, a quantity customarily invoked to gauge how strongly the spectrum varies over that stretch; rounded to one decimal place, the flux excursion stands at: 4.6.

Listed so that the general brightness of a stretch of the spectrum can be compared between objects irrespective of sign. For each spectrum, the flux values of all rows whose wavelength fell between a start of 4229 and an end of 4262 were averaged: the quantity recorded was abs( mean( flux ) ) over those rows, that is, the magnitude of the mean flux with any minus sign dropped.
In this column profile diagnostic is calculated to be 20.2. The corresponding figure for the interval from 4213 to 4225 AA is 20.1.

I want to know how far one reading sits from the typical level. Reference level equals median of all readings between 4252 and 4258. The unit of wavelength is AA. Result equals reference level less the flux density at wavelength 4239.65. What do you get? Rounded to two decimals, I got 0.90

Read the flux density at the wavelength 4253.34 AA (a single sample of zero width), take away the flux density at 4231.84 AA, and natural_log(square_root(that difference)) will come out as -0.3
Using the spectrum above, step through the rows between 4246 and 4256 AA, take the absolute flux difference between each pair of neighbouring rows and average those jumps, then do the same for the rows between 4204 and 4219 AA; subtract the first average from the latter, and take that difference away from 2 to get 2.1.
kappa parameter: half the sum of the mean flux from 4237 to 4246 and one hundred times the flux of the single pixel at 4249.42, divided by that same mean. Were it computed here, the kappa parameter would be 46.7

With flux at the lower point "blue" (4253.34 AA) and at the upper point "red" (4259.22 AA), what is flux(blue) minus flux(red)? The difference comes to 1.8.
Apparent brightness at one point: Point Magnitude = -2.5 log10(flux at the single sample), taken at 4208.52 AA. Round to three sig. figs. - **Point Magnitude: -3.25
